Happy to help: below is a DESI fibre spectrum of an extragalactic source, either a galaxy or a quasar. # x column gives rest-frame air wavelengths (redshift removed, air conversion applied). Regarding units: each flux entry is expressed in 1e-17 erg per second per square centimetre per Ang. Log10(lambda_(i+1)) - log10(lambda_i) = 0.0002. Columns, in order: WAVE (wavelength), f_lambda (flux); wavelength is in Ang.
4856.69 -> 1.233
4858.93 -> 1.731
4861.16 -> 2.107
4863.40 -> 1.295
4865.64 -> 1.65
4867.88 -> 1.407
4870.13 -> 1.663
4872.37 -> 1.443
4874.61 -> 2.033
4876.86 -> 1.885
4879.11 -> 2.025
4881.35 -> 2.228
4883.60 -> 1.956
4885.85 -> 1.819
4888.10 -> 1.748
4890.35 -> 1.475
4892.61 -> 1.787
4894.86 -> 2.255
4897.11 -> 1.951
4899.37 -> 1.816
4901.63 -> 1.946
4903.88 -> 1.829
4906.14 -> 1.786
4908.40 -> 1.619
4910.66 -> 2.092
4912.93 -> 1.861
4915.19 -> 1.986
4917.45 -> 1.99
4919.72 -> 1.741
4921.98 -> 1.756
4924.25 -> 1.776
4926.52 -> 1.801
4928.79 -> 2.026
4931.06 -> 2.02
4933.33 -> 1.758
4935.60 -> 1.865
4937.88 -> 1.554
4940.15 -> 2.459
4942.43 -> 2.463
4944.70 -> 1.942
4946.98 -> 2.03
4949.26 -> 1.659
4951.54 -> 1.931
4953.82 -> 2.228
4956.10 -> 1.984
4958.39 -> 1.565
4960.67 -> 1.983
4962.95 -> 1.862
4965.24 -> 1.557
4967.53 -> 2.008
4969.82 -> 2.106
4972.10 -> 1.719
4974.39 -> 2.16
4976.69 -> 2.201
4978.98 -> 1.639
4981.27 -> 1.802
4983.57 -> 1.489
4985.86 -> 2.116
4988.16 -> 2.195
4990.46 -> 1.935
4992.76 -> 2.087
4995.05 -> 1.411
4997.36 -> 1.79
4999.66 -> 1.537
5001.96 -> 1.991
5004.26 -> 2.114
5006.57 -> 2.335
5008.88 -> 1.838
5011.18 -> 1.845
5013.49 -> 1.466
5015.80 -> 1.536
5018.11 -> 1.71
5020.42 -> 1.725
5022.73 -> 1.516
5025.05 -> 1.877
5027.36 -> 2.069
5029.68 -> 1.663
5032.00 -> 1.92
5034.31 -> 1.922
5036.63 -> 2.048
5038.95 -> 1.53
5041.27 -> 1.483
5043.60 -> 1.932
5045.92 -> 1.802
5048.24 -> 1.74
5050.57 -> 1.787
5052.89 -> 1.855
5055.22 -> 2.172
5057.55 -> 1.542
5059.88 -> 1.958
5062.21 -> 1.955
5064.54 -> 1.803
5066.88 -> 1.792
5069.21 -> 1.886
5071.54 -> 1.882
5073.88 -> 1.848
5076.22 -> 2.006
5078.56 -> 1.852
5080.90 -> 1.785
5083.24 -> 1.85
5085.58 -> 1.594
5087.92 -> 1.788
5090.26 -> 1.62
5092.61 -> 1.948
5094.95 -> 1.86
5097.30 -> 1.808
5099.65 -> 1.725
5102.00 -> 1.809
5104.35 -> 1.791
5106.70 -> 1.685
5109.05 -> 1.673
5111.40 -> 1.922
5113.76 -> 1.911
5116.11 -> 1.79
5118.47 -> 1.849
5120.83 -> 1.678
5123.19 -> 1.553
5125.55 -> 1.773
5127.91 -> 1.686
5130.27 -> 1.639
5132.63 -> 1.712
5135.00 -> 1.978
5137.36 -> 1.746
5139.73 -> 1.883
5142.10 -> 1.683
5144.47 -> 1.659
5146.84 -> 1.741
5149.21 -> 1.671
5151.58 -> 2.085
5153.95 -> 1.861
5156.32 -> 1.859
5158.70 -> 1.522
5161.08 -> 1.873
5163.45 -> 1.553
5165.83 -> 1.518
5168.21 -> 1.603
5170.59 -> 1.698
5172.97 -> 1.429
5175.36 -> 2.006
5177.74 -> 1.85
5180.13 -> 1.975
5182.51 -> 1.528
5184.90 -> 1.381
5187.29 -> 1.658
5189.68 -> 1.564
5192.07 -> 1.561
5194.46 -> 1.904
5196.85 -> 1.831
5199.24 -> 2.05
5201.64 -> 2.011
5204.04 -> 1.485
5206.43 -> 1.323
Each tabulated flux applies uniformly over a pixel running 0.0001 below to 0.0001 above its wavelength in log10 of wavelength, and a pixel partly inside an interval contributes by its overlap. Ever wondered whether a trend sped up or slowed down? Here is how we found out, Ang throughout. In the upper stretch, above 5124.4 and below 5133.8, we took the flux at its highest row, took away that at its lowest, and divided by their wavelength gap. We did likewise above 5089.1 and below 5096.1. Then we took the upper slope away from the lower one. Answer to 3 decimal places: 0.060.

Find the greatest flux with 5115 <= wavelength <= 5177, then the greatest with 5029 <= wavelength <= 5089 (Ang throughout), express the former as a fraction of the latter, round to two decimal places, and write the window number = 0.96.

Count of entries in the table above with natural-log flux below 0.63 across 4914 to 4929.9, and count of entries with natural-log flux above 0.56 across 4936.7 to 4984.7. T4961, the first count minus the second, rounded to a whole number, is -10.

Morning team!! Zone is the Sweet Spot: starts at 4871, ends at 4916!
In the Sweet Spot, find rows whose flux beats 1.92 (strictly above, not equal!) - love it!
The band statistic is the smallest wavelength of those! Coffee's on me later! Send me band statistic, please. 4874.61 Ang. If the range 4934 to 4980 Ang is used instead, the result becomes 4940.15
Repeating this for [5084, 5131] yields 5092.61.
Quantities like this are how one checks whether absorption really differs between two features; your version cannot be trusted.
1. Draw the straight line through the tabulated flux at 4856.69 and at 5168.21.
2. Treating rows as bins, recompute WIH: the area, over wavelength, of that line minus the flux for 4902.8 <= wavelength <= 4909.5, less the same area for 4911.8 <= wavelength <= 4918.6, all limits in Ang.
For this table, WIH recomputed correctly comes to 1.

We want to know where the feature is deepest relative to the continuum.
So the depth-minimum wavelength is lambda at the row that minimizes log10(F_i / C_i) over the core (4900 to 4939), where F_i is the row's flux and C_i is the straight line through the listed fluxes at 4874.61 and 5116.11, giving 4937.88 Ang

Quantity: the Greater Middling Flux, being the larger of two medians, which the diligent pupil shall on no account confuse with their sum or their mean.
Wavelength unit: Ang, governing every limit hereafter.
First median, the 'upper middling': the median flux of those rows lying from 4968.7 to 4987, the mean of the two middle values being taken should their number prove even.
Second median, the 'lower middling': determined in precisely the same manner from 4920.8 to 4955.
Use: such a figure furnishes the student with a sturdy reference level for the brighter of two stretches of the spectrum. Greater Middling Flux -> 1.954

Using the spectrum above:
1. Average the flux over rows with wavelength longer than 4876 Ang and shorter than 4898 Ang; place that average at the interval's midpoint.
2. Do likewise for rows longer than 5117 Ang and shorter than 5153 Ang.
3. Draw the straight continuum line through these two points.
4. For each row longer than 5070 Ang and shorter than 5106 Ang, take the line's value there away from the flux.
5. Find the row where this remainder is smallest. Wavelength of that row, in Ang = 5085.58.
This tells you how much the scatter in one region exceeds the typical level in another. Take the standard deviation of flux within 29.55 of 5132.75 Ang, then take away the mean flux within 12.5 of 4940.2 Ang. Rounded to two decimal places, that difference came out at -1.84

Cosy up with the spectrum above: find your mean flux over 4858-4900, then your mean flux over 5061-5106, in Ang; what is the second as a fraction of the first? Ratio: 1.01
